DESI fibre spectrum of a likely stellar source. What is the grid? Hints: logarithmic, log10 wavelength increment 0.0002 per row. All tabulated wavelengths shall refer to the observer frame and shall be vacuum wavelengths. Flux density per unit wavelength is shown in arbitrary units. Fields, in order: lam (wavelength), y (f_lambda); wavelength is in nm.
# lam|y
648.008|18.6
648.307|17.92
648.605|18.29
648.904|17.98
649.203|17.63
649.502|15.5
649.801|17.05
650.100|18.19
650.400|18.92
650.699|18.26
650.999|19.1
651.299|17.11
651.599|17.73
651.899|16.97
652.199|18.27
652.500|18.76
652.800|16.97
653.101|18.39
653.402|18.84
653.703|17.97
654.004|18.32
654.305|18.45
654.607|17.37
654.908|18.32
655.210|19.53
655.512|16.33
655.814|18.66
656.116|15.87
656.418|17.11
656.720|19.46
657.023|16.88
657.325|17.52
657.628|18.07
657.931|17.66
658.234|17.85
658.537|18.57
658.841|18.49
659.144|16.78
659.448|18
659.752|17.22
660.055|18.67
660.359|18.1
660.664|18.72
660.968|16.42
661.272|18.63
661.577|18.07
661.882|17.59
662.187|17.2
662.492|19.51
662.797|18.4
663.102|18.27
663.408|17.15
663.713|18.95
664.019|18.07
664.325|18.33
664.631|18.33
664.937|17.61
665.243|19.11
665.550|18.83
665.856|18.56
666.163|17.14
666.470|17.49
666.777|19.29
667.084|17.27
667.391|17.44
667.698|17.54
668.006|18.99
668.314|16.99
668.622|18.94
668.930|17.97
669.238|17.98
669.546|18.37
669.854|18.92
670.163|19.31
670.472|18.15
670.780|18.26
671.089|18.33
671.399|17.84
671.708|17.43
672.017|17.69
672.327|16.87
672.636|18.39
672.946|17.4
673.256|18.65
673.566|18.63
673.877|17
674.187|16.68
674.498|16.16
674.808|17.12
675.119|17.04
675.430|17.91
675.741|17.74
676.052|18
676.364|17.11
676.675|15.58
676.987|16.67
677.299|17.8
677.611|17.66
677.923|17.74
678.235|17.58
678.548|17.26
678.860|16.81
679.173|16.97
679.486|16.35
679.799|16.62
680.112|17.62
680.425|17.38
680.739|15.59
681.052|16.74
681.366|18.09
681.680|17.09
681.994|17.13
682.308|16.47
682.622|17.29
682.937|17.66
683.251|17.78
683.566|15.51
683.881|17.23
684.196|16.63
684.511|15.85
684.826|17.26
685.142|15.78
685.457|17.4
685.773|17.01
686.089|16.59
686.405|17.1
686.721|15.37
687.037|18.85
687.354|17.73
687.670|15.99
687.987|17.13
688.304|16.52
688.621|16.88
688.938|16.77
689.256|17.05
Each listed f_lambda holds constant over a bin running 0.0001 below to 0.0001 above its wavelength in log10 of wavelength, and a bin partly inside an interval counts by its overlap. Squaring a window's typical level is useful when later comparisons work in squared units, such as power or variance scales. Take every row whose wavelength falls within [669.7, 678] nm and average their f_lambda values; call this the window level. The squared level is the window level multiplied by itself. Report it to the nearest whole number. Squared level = 311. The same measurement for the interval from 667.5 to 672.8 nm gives 328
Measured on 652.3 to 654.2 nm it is 332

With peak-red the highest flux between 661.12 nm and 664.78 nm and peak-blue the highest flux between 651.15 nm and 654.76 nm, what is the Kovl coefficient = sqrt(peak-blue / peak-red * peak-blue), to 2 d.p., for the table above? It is 4.27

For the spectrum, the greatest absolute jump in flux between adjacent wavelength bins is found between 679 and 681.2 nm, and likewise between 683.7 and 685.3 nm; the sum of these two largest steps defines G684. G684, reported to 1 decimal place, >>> 3.3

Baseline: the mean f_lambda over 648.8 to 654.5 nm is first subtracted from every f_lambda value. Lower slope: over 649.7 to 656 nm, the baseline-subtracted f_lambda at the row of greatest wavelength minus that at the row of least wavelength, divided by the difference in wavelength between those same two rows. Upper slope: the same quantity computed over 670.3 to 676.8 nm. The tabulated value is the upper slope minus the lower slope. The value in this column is -0.68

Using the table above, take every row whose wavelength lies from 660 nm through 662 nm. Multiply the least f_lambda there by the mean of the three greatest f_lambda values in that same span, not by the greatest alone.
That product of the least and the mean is 307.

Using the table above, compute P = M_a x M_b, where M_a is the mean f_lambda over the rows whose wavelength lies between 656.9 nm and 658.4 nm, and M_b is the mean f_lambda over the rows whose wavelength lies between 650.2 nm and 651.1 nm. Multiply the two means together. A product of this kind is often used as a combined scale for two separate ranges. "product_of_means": 330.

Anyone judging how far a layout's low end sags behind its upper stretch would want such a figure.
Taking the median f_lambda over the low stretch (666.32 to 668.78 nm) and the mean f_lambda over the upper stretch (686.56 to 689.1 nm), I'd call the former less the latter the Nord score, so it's 0.6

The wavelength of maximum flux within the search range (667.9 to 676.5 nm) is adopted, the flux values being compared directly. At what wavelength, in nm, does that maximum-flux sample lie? 670.163 nm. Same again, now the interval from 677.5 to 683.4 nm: 681.366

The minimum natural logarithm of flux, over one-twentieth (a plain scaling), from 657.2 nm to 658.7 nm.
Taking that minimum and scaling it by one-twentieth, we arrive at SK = 0.143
